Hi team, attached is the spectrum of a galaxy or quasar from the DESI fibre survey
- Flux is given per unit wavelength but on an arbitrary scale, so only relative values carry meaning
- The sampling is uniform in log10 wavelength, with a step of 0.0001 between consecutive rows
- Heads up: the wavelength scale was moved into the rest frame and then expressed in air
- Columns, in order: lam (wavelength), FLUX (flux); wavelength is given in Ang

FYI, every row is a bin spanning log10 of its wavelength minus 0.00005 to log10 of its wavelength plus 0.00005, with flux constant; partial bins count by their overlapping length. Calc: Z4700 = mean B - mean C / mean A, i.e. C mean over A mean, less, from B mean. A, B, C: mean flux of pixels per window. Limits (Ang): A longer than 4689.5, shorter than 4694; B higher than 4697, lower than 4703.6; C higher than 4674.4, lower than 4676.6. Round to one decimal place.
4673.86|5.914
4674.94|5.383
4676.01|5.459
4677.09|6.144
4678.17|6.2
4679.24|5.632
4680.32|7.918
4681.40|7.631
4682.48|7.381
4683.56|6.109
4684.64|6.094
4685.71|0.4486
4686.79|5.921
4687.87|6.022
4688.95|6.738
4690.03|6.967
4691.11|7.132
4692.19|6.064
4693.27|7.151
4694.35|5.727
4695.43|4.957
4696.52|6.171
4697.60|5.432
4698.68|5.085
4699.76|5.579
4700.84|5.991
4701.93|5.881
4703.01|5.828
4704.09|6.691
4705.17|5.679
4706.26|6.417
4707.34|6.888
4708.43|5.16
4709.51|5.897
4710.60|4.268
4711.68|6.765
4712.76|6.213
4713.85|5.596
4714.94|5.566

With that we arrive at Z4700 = 4.8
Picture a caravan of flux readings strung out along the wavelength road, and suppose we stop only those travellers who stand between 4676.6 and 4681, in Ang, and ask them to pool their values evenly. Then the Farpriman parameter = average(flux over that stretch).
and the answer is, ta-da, 6.5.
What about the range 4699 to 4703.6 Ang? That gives 5.8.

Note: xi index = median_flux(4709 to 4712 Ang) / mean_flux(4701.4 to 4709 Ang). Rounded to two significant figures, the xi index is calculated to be 0.97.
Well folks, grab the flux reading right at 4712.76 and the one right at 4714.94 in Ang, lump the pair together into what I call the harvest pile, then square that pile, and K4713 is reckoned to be 139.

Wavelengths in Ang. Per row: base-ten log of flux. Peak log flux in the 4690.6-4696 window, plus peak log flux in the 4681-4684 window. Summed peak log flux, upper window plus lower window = 1.74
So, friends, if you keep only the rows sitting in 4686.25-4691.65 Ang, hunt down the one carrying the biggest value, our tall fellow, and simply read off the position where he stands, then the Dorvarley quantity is 4691.11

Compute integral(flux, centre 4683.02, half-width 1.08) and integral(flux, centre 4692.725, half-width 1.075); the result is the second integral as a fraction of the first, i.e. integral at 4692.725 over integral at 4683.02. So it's 0.98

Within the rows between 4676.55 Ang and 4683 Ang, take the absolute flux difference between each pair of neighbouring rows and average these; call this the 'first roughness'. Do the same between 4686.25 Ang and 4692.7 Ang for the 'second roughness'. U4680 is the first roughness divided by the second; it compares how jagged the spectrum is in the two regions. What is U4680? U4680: 1.5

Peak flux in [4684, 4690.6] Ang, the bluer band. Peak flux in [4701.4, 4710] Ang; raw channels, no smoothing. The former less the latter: 0.1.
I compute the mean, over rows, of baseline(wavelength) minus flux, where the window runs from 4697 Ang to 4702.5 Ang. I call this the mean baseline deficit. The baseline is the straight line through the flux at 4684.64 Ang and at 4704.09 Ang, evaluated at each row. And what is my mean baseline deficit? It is 1.0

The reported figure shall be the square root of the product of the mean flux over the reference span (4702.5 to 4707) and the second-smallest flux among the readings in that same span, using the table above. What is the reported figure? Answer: 6.0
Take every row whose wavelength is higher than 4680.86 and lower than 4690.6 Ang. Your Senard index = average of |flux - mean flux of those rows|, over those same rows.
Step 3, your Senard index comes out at 1.22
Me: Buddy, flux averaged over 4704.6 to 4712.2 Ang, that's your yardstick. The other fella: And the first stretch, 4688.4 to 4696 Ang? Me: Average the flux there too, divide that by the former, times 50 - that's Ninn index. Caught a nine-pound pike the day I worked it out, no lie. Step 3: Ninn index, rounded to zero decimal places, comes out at 54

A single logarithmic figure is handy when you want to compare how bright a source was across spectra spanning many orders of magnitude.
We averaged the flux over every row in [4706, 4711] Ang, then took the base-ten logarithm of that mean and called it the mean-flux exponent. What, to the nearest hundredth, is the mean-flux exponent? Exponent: 0.76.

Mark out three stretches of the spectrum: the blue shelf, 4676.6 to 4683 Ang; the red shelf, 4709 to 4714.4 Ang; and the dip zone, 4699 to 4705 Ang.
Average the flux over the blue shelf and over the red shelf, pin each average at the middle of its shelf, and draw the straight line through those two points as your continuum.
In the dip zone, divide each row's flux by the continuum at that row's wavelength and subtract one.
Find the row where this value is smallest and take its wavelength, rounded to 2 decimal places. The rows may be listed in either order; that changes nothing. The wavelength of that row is 4699.76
